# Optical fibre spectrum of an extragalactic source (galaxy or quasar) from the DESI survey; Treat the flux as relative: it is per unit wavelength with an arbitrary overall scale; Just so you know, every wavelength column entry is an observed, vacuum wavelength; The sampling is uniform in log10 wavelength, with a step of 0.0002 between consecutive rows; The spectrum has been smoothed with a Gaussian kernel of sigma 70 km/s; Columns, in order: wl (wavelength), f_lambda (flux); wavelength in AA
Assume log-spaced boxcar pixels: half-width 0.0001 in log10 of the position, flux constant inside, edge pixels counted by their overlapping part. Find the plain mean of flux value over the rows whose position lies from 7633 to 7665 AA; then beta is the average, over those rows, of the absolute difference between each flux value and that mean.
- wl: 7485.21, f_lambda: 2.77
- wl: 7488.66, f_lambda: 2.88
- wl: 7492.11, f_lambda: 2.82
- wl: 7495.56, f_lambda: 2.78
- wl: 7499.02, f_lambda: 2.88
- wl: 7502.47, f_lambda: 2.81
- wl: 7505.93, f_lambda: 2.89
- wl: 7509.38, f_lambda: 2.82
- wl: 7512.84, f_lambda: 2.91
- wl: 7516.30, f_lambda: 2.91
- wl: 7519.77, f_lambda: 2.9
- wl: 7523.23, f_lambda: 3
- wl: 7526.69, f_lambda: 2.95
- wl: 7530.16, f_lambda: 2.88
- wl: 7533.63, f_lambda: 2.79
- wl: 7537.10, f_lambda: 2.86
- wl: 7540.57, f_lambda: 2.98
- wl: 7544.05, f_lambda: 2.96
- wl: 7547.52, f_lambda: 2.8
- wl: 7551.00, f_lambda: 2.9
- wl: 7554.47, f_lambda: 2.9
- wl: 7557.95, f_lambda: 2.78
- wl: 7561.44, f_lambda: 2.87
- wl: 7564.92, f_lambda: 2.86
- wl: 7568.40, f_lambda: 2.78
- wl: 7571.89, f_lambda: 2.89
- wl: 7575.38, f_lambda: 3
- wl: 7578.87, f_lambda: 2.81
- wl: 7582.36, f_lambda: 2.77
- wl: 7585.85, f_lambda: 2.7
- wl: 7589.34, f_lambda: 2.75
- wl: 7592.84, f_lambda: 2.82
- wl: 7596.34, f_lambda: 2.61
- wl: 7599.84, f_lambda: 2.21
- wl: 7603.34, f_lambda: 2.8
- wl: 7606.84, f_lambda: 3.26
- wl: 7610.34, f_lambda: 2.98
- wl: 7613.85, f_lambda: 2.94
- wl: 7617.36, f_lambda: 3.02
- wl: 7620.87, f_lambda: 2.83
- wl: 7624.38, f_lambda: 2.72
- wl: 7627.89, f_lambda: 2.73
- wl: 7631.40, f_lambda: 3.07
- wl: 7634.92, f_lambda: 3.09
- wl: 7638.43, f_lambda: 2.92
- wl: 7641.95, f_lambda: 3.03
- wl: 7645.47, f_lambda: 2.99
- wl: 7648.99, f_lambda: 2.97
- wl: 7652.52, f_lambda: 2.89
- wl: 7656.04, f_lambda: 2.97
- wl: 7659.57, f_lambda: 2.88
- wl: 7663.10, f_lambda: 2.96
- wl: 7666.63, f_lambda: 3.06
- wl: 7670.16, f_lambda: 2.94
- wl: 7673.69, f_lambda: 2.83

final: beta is 0.048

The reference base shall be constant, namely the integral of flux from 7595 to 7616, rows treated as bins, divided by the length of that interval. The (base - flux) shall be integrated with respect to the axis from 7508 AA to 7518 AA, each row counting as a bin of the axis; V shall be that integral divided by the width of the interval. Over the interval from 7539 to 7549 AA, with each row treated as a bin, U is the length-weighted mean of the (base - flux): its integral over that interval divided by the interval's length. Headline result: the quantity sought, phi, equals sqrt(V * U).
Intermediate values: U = -0.11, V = -0.07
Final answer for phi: 0.089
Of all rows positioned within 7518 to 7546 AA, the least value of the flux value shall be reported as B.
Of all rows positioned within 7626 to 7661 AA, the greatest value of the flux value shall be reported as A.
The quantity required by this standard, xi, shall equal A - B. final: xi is 0.30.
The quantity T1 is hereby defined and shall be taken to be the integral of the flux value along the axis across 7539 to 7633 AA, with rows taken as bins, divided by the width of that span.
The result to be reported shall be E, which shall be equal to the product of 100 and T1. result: 284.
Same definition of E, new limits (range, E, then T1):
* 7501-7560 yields 288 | 2.88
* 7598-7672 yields 292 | 2.92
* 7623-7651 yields 294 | 2.94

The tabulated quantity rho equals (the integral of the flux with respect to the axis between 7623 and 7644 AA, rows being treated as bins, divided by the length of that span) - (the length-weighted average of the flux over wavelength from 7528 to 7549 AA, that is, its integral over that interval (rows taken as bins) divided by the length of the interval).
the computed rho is 0.05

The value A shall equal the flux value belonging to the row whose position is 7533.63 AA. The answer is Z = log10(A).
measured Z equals 0.446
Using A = 2.79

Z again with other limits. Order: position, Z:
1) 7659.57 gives 0.459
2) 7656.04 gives 0.473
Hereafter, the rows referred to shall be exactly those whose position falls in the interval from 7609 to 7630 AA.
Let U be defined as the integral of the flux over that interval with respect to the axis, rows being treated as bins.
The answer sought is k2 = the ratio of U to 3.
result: 20.1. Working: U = 60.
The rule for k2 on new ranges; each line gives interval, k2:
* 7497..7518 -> 20.1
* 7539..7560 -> 20.2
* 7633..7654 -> 20.9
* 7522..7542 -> 19.4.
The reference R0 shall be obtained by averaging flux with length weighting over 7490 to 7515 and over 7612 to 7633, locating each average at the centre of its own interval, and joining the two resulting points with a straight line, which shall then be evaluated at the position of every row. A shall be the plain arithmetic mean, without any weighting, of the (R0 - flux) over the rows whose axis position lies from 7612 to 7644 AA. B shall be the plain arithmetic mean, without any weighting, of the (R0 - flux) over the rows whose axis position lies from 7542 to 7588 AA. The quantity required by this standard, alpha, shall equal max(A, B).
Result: 0.018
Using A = -0.042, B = 0.018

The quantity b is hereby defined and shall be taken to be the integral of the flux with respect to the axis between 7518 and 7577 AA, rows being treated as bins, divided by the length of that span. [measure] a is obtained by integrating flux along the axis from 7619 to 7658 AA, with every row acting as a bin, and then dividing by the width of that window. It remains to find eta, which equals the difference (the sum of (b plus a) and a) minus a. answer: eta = 5.82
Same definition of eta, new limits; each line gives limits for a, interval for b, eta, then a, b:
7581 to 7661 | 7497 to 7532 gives 5.76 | 2.87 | 2.89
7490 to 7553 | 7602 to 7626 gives 5.82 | 2.88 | 2.94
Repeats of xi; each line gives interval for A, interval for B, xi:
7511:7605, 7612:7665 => 0.28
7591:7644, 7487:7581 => 0.48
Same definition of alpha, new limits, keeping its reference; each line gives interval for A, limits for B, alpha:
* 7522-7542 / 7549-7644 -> 0.022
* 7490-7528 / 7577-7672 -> 0.006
